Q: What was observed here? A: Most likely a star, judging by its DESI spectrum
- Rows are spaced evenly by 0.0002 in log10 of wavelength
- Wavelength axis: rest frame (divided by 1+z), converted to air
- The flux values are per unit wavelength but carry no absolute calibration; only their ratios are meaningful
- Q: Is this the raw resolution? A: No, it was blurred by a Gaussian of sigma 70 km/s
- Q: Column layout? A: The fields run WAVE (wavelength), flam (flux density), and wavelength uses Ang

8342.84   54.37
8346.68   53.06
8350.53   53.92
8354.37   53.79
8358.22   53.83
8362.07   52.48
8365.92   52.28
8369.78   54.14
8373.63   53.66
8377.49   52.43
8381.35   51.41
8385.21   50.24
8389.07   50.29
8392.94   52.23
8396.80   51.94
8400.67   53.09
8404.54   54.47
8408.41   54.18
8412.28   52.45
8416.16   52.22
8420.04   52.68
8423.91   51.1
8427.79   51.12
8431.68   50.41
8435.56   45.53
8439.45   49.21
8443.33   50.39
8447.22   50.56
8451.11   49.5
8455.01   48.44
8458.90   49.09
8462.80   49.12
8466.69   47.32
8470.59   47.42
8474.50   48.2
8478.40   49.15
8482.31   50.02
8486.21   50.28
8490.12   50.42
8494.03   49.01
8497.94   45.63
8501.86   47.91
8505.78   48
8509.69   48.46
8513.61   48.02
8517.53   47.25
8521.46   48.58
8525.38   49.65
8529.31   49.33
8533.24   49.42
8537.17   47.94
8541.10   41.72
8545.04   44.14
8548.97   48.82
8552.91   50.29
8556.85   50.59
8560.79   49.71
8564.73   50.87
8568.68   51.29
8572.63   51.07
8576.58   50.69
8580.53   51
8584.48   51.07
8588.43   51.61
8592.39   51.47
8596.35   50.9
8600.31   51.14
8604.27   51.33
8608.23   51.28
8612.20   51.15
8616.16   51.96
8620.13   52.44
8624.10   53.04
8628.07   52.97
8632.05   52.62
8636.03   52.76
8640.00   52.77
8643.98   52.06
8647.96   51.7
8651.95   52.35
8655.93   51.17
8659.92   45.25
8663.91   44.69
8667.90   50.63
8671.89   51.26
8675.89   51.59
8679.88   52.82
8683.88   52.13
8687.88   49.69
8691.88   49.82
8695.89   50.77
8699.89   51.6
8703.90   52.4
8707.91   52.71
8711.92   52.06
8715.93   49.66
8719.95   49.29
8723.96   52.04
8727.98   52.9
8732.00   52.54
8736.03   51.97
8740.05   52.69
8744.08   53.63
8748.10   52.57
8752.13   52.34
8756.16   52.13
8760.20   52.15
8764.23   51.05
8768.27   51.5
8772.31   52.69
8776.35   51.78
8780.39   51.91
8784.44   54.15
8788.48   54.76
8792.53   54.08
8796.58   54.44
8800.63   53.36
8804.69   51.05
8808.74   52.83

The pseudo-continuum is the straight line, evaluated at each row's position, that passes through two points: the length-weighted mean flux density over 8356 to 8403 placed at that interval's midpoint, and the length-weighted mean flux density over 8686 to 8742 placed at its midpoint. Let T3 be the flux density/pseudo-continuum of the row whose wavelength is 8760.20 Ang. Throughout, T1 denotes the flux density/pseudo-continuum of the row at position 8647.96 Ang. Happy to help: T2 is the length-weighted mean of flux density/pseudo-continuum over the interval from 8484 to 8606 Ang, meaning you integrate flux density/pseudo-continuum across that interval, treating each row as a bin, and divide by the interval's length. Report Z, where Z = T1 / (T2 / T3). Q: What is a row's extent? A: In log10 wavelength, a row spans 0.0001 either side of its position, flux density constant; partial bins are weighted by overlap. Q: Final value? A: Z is 1.07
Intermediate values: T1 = 1.00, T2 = 0.95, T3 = 1.02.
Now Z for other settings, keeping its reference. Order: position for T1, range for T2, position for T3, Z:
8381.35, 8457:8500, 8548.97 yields 0.99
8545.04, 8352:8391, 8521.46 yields 0.79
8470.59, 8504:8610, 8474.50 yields 0.88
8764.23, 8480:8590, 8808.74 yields 1.09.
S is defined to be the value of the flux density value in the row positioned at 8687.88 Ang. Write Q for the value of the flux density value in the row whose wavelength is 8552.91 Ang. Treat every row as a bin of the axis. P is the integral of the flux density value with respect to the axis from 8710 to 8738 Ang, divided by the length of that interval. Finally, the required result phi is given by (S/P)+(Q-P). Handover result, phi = -0.2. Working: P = 51.5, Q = 50.29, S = 49.69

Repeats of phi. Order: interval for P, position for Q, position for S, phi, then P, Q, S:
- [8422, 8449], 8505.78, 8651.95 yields -0.7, 49.8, 48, 52.35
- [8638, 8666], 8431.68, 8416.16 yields 1.4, 50.0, 50.41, 52.22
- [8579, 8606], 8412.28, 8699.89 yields 2.2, 51.2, 52.45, 51.6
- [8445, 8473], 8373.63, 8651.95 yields 6.0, 48.8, 53.66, 52.35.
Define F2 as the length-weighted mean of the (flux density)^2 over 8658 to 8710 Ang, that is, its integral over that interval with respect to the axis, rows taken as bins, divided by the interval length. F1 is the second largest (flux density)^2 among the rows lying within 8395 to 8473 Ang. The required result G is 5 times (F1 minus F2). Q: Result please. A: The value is 1933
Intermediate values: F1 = 2935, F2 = 2549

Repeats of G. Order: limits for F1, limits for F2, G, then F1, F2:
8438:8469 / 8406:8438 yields -453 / 2539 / 2630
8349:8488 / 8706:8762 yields 1126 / 2935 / 2710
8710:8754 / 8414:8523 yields 1917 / 2798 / 2415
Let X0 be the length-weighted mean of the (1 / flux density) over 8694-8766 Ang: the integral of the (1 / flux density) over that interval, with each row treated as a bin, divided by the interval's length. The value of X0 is 0.0193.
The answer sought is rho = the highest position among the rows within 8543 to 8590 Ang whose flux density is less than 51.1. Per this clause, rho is 8584.48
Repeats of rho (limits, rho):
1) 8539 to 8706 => 8695.89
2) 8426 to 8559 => 8556.85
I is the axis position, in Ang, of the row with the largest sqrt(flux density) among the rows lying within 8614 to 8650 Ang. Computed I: 8624.10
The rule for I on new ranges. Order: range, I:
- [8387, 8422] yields 8404.54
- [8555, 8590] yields 8588.43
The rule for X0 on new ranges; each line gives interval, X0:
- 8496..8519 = 0.0210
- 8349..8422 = 0.0190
